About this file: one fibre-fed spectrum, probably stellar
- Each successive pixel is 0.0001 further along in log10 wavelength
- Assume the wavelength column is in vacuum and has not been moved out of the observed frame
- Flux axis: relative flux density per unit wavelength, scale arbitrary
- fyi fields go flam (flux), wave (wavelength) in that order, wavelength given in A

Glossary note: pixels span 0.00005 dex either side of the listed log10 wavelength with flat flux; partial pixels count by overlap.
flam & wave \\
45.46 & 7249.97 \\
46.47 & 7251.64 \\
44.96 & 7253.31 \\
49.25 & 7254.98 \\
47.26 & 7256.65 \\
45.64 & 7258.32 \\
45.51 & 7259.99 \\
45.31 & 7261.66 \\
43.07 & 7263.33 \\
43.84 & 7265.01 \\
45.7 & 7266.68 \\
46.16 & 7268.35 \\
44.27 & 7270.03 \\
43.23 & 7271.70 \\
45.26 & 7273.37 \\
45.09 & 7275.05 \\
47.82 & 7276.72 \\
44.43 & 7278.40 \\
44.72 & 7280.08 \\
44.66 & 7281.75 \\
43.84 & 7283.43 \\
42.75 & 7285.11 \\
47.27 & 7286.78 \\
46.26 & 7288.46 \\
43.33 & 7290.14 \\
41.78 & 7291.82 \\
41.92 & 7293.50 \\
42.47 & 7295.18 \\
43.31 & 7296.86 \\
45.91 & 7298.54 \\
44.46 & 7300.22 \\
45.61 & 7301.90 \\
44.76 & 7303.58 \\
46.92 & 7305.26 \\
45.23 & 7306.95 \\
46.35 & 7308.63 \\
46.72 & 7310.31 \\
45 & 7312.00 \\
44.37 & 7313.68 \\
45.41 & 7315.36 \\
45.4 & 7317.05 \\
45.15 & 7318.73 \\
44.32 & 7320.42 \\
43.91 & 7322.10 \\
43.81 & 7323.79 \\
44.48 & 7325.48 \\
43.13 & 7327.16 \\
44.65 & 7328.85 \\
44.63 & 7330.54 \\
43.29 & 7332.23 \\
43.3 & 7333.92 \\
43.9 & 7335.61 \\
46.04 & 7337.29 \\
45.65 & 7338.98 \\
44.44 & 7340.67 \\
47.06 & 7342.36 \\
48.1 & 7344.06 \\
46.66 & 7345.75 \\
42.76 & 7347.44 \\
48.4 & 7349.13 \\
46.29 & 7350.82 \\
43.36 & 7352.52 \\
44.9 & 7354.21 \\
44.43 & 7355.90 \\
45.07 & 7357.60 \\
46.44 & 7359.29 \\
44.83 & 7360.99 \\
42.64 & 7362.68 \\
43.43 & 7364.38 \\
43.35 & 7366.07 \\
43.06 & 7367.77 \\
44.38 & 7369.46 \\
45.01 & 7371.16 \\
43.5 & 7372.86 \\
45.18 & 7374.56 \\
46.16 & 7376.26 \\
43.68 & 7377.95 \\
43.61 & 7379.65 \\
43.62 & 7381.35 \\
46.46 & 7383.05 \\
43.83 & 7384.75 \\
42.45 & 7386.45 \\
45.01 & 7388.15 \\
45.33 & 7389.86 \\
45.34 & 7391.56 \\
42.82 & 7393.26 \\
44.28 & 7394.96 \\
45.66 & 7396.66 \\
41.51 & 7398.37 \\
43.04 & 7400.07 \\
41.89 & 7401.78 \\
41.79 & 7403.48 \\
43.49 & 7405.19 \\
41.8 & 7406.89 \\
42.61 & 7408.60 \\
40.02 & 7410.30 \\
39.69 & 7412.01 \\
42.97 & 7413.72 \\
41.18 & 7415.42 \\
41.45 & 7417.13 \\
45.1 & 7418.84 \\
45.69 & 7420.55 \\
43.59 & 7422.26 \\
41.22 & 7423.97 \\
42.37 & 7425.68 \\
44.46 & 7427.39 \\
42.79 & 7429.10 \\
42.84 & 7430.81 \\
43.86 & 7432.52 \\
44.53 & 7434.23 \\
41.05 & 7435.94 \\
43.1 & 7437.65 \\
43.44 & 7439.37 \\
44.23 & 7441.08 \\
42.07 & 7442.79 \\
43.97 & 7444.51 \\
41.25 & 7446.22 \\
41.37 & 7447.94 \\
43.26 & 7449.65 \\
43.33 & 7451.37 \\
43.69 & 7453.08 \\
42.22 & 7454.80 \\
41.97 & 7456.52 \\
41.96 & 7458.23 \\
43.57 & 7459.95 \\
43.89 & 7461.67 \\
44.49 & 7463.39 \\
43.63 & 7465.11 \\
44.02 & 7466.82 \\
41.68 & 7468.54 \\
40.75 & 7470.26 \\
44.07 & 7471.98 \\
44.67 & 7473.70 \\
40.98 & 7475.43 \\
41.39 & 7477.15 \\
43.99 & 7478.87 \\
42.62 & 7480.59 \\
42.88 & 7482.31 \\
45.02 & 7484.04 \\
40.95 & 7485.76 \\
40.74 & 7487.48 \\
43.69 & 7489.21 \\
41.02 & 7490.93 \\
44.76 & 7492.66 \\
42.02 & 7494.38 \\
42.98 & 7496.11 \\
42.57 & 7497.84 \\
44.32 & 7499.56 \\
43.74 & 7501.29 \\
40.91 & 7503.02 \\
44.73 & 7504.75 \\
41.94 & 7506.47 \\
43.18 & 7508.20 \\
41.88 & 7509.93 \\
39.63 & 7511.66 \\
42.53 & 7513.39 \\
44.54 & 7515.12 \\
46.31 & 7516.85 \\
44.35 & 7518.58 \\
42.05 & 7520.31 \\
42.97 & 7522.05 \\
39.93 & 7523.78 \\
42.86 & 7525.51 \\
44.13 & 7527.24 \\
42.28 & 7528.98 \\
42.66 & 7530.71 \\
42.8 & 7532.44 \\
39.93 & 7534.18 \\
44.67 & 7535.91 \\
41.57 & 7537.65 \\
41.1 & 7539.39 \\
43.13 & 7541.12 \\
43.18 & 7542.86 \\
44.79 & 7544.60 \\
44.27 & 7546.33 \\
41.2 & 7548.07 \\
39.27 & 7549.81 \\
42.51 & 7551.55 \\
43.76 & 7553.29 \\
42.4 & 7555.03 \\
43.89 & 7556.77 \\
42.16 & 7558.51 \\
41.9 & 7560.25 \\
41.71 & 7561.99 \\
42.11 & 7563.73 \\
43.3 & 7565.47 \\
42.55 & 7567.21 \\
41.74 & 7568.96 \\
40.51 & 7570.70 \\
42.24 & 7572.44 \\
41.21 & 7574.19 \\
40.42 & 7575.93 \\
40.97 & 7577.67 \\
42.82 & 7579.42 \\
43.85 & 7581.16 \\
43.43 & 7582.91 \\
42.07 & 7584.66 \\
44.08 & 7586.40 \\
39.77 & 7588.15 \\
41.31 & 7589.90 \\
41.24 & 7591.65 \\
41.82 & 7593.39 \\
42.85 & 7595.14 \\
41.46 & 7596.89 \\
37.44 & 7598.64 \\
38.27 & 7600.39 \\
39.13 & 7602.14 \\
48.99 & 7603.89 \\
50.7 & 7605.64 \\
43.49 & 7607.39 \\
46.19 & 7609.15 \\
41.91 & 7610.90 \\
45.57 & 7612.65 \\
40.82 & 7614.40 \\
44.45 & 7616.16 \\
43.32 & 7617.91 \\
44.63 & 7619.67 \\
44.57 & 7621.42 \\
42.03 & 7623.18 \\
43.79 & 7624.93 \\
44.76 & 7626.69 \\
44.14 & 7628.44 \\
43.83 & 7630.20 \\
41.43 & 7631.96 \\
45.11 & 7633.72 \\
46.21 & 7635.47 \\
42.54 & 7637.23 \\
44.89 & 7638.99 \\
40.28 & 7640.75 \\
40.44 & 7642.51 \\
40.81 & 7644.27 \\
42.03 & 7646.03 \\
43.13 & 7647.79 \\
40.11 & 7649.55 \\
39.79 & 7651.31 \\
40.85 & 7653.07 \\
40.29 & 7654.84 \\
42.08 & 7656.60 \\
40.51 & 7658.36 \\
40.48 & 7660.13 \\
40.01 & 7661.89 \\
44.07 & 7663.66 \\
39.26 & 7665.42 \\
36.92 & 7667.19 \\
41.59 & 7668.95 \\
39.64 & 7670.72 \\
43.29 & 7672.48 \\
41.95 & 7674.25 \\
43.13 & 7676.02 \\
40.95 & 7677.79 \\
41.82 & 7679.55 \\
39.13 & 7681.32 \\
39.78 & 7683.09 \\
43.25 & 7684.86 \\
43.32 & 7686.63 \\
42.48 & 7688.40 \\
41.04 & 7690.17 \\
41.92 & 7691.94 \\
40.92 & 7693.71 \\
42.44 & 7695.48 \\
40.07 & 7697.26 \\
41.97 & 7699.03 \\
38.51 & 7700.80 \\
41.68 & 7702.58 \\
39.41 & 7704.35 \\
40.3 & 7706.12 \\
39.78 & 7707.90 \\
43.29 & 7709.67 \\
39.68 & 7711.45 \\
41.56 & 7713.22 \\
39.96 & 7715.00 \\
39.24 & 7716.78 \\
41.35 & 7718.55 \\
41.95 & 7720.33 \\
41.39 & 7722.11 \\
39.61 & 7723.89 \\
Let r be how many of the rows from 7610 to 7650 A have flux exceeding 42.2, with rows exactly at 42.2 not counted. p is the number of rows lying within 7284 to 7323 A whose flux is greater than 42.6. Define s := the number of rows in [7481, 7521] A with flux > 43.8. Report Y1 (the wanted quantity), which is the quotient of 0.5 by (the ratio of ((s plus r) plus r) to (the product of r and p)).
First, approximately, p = 20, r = 14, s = 7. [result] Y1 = 4.0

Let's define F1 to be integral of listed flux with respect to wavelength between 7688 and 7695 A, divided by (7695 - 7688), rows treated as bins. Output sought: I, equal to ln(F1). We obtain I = 3.728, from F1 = 41.6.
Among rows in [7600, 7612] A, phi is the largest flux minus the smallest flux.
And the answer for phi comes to 12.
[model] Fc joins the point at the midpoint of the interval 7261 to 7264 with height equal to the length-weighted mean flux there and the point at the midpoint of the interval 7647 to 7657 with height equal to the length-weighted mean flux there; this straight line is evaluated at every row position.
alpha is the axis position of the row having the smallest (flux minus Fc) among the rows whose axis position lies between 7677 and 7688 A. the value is 7681.32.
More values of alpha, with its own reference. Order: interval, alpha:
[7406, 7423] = 7412.01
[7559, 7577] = 7575.93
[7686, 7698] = 7697.26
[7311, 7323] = 7322.10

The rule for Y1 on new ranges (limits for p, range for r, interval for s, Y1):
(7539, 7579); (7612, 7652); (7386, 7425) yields 1.4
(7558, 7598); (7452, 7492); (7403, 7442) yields 1.2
